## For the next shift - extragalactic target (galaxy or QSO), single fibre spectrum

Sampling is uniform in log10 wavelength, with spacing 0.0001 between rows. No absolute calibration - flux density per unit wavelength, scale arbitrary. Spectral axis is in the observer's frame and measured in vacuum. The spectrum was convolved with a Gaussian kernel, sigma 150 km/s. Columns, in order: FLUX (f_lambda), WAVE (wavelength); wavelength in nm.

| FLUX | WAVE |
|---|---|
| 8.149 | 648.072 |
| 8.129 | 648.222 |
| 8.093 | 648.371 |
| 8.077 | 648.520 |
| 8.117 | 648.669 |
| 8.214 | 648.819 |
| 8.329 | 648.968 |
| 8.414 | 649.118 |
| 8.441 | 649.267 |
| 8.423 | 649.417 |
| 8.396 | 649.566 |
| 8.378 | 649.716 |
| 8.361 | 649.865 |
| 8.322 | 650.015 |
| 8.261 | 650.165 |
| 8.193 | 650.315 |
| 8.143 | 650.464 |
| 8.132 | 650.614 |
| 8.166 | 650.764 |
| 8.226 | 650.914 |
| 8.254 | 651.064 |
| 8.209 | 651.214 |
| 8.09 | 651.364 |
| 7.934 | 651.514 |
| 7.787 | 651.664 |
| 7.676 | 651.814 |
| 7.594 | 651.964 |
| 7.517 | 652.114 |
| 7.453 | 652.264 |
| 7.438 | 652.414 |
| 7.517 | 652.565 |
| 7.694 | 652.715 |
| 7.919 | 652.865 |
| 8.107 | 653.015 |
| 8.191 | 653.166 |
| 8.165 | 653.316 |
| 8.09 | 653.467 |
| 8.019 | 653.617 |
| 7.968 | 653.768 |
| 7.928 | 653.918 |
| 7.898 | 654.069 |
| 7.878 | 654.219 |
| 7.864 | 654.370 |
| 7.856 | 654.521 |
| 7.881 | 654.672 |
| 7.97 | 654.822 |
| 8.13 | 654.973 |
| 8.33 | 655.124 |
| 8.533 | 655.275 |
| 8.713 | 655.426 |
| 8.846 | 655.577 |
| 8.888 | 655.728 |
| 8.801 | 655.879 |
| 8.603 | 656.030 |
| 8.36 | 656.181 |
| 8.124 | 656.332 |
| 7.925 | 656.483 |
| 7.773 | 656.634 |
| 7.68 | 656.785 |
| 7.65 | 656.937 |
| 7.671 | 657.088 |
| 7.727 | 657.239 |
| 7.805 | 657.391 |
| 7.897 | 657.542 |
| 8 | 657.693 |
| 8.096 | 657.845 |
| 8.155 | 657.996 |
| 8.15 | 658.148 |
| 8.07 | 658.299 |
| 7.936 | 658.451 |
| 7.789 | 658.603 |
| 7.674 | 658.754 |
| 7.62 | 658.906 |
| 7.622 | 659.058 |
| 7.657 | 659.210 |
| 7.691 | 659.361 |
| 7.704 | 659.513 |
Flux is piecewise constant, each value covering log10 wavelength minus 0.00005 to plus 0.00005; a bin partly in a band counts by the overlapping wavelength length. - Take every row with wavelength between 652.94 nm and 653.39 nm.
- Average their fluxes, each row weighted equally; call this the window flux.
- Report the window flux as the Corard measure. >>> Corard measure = 8.15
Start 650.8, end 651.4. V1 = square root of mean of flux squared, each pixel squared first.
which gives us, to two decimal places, 8.19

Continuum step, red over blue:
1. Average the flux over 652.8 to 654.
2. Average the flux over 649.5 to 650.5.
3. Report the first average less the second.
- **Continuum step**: -0.25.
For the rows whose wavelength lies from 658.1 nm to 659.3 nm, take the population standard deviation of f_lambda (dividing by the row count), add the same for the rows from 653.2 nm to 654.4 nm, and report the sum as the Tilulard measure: 0.30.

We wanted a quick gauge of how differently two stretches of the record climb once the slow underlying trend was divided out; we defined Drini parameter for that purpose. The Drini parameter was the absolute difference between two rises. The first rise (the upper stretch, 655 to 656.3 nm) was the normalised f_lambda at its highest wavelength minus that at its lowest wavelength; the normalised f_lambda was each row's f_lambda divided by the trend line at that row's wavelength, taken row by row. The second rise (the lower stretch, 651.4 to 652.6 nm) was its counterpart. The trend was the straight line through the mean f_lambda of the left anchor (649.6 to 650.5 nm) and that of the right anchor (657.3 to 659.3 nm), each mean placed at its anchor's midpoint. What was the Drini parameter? 0.055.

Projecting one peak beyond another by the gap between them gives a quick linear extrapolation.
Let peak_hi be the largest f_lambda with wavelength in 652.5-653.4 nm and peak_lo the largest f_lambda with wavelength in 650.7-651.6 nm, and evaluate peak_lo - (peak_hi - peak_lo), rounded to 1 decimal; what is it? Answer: 8.3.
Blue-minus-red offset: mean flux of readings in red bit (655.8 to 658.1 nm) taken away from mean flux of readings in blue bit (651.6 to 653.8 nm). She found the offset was -0.21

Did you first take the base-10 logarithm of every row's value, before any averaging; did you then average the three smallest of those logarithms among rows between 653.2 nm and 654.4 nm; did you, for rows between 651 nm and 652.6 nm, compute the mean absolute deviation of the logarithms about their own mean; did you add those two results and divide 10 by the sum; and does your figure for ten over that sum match 11.0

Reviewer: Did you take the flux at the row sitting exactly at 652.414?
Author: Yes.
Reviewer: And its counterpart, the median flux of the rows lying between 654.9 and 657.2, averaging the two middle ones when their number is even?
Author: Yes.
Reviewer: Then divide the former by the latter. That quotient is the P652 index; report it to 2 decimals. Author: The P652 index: 0.89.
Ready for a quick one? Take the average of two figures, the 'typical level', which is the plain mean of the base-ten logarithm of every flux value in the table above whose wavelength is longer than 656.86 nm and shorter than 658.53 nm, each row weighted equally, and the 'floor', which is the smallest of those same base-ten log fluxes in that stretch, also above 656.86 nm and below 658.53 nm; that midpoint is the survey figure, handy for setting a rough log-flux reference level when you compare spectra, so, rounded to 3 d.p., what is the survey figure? 0.891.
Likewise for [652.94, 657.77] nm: 0.896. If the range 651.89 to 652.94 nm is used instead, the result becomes 0.876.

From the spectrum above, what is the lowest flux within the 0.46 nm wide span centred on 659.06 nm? 7.62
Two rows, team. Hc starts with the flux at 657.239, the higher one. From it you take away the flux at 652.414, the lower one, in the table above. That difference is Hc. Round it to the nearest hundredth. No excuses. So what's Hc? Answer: 0.29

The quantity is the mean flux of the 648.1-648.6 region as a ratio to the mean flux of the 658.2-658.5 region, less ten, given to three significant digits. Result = -8.99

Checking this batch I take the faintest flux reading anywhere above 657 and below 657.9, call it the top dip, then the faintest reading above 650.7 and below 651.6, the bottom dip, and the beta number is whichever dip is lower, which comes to 7.67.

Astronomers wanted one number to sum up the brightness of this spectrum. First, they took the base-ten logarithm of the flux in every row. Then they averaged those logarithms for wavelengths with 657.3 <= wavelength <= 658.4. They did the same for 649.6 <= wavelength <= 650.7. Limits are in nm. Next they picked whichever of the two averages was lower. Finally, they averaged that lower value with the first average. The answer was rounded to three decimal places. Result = 0.904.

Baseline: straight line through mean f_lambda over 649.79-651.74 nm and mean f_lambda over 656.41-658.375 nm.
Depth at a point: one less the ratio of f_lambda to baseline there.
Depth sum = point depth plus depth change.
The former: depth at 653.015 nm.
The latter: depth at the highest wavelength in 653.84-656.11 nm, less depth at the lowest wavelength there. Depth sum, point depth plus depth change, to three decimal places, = -0.100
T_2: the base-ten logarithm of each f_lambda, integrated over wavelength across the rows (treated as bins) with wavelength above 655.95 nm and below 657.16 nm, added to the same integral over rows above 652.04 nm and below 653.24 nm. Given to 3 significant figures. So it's 2.16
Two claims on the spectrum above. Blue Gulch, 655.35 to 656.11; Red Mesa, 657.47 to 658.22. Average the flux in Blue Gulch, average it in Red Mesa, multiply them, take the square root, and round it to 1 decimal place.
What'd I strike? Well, 8.4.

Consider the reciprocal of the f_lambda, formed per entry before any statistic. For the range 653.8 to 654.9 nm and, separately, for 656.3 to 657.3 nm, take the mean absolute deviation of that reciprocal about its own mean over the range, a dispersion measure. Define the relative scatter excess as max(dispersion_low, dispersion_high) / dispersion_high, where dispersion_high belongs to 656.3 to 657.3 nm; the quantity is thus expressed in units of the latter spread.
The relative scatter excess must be 1.0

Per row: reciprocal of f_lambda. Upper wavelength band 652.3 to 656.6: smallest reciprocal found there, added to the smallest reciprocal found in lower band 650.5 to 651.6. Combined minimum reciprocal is 0.234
